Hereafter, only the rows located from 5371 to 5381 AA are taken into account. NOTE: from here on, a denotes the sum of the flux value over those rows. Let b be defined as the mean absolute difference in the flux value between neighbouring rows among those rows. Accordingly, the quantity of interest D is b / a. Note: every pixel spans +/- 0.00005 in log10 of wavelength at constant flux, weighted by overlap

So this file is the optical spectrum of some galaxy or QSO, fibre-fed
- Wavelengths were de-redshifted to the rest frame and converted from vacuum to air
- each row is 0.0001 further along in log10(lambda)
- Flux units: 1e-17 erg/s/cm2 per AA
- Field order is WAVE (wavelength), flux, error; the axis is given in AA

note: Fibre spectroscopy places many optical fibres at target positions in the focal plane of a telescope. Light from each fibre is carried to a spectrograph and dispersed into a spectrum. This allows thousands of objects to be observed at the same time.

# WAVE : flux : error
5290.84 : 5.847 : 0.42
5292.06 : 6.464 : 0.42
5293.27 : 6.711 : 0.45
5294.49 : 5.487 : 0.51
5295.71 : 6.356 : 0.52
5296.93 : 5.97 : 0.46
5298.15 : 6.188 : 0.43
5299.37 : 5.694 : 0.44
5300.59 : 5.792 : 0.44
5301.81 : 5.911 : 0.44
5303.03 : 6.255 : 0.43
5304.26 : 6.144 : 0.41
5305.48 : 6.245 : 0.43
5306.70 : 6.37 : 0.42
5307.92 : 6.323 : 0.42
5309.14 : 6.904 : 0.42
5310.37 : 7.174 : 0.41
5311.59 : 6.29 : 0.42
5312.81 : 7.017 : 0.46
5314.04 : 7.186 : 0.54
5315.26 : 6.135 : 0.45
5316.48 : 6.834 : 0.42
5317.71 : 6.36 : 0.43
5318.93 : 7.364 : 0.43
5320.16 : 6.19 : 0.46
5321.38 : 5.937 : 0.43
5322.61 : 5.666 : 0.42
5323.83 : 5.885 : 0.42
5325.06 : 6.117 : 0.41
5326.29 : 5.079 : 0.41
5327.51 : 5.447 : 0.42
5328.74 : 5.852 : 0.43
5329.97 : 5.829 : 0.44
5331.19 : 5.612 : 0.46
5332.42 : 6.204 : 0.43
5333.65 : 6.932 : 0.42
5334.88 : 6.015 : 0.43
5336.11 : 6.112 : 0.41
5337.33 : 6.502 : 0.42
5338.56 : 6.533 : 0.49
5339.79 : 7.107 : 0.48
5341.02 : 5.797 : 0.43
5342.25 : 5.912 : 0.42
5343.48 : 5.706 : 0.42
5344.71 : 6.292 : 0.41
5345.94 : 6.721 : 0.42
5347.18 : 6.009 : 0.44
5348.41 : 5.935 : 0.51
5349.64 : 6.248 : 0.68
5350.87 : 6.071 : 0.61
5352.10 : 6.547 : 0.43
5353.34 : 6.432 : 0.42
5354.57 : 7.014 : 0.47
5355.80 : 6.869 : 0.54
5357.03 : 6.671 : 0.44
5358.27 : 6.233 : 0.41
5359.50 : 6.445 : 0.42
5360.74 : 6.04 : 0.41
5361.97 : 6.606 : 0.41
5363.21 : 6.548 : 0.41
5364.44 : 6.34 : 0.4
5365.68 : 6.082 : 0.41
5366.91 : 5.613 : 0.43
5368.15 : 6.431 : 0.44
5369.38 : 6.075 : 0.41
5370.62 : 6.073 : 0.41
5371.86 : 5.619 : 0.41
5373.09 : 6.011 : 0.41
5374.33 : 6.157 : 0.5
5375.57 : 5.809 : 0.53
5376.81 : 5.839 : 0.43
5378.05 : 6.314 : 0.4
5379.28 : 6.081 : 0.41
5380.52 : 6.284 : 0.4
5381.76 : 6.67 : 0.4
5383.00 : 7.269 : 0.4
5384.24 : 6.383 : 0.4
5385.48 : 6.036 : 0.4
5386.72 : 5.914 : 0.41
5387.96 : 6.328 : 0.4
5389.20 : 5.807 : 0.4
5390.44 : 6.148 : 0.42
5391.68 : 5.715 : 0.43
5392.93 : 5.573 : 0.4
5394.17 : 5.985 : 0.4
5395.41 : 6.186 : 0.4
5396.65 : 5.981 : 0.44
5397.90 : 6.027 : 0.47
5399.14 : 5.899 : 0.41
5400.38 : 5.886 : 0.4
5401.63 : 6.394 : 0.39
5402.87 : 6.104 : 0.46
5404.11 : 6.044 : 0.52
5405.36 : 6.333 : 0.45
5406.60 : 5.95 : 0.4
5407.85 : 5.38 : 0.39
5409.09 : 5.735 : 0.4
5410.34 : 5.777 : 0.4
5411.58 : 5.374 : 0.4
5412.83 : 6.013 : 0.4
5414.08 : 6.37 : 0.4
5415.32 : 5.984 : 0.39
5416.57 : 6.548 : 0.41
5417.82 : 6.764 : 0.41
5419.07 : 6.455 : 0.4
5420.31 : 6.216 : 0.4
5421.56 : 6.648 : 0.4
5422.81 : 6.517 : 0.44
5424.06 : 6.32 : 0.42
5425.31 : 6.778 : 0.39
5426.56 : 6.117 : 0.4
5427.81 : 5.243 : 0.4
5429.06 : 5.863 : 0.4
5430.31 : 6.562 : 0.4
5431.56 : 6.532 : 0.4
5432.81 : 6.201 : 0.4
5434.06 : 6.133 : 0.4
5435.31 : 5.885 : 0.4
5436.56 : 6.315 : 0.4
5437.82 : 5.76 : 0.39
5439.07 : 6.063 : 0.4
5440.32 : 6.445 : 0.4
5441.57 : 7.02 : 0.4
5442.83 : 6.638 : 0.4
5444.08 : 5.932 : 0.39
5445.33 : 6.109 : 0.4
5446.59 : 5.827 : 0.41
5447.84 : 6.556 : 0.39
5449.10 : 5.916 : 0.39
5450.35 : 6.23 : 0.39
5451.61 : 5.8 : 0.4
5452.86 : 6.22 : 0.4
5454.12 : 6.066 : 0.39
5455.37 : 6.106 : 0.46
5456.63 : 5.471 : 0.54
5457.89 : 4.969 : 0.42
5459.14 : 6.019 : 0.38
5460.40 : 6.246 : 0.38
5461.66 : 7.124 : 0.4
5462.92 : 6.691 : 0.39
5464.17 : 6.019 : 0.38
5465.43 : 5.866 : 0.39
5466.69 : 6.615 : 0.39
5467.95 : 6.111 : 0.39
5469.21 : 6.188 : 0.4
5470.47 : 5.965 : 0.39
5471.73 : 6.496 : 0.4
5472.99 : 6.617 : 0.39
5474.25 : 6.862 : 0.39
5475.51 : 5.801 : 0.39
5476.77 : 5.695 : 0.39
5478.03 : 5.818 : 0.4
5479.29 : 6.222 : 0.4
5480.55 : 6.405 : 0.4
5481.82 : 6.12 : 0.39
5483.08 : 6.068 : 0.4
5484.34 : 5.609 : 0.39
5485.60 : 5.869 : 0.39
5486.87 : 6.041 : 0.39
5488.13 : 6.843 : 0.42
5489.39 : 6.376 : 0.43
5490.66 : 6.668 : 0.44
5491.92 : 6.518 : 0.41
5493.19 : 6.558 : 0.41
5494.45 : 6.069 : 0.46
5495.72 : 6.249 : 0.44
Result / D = 0.005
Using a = 48.1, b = 0.26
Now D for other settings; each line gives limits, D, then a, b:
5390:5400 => 0.005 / 47.5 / 0.22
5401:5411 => 0.006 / 47.7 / 0.28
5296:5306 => 0.004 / 48.2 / 0.21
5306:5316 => 0.010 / 53.4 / 0.53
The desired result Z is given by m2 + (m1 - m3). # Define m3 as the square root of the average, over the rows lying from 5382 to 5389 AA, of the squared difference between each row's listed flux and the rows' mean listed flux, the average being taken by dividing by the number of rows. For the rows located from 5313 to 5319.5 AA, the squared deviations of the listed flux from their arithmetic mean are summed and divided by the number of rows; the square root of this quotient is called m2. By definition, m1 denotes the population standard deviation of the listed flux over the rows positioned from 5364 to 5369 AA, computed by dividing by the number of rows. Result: 0.31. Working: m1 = 0.32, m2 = 0.47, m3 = 0.48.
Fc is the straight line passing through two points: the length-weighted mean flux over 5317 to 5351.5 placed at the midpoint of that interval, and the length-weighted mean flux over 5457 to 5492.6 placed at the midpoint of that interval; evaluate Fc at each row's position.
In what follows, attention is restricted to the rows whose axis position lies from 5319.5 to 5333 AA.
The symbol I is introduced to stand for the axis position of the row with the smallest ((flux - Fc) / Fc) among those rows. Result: 5326.29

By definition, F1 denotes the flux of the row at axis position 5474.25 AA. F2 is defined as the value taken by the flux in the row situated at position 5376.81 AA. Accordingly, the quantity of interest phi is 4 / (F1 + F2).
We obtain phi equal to 0.315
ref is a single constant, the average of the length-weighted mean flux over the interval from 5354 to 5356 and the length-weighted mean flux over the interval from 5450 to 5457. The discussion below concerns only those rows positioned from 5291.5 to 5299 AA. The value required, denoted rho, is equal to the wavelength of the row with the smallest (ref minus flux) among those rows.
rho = 5293.27 AA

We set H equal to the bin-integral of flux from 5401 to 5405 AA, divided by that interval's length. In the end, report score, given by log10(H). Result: 0.791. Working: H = 6.18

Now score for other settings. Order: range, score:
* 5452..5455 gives 0.787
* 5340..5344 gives 0.774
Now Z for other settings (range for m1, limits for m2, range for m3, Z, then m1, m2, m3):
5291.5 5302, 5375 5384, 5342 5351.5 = 0.56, 0.37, 0.47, 0.29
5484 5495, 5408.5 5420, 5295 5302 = 0.58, 0.38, 0.42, 0.23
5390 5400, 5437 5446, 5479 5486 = 0.35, 0.19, 0.41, 0.25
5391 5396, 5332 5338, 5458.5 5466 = 0.13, 0.24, 0.33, 0.44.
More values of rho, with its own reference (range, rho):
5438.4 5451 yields 5441.57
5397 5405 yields 5401.63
